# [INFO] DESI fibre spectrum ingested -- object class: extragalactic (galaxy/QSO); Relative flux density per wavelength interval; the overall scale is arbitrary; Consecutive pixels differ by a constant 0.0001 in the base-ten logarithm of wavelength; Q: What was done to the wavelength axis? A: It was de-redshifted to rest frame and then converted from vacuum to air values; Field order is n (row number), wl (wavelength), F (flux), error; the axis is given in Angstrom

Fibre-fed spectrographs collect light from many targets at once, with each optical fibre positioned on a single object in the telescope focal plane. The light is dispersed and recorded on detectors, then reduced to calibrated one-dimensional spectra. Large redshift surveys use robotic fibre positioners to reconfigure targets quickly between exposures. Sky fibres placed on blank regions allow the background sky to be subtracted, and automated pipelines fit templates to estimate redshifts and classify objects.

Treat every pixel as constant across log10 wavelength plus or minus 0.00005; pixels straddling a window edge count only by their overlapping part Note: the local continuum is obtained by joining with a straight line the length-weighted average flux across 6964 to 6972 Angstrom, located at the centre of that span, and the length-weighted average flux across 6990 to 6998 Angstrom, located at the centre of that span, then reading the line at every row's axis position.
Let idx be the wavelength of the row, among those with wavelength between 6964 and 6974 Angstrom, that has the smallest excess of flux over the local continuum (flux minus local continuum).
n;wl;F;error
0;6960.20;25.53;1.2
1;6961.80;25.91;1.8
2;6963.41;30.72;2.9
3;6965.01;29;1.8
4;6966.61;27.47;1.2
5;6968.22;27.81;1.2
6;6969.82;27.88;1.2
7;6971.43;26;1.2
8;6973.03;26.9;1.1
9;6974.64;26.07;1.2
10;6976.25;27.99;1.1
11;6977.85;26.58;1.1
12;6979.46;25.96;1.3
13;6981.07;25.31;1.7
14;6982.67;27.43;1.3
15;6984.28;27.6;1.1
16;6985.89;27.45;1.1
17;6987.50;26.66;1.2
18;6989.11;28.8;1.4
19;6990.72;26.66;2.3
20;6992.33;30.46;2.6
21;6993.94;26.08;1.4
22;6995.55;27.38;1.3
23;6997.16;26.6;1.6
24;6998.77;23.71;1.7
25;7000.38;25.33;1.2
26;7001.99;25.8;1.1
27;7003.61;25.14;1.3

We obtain 6971.43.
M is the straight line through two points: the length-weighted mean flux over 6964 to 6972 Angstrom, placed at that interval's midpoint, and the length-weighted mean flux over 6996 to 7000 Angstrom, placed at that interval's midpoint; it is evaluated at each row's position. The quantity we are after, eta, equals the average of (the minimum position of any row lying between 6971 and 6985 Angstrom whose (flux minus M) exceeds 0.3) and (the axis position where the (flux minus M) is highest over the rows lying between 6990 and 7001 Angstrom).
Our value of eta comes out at 6984.3 Angstrom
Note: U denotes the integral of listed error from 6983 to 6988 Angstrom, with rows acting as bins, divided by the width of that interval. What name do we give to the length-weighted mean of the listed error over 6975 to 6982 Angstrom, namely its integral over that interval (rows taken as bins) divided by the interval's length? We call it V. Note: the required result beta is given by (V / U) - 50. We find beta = -48.87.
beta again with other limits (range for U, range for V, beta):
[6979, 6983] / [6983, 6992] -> -48.99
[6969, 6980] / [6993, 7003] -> -48.80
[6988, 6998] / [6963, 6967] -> -48.88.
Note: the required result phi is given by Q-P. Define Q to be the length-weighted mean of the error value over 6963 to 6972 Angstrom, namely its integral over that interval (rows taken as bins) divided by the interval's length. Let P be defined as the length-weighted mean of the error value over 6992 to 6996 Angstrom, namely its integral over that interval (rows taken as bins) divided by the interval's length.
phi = -0.17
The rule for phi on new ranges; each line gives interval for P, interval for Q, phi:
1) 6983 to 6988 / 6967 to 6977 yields 0.02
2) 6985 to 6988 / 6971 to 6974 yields 0.00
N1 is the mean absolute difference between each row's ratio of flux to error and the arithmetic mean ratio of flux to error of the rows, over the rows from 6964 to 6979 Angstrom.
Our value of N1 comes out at 1.8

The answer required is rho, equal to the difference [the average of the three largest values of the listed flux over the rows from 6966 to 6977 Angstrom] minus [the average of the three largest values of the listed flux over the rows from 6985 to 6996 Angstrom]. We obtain -1.0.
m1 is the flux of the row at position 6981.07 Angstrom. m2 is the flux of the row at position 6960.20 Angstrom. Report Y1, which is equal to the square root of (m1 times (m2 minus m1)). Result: 2.4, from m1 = 25.31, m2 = 25.53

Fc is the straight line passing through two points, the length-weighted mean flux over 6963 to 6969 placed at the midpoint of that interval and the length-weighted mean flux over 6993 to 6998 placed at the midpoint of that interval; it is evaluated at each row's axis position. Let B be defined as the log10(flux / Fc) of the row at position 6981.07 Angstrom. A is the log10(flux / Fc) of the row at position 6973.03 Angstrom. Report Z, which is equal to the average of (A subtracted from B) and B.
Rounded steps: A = -0.020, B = -0.0390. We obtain -0.029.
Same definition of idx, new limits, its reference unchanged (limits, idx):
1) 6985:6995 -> 6993.94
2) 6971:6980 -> 6971.43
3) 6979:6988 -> 6981.07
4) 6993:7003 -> 6998.77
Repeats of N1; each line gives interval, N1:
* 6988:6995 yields 4.0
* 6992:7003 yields 3.4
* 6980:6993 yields 4.7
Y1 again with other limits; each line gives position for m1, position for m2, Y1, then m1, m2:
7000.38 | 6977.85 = 5.6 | 25.33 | 26.58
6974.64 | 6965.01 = 8.7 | 26.07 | 29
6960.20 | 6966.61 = 7.0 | 25.53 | 27.47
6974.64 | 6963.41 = 11.0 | 26.07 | 30.72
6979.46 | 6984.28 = 6.5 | 25.96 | 27.6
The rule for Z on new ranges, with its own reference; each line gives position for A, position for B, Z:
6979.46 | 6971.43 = -0.022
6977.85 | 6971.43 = -0.026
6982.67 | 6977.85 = -0.020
